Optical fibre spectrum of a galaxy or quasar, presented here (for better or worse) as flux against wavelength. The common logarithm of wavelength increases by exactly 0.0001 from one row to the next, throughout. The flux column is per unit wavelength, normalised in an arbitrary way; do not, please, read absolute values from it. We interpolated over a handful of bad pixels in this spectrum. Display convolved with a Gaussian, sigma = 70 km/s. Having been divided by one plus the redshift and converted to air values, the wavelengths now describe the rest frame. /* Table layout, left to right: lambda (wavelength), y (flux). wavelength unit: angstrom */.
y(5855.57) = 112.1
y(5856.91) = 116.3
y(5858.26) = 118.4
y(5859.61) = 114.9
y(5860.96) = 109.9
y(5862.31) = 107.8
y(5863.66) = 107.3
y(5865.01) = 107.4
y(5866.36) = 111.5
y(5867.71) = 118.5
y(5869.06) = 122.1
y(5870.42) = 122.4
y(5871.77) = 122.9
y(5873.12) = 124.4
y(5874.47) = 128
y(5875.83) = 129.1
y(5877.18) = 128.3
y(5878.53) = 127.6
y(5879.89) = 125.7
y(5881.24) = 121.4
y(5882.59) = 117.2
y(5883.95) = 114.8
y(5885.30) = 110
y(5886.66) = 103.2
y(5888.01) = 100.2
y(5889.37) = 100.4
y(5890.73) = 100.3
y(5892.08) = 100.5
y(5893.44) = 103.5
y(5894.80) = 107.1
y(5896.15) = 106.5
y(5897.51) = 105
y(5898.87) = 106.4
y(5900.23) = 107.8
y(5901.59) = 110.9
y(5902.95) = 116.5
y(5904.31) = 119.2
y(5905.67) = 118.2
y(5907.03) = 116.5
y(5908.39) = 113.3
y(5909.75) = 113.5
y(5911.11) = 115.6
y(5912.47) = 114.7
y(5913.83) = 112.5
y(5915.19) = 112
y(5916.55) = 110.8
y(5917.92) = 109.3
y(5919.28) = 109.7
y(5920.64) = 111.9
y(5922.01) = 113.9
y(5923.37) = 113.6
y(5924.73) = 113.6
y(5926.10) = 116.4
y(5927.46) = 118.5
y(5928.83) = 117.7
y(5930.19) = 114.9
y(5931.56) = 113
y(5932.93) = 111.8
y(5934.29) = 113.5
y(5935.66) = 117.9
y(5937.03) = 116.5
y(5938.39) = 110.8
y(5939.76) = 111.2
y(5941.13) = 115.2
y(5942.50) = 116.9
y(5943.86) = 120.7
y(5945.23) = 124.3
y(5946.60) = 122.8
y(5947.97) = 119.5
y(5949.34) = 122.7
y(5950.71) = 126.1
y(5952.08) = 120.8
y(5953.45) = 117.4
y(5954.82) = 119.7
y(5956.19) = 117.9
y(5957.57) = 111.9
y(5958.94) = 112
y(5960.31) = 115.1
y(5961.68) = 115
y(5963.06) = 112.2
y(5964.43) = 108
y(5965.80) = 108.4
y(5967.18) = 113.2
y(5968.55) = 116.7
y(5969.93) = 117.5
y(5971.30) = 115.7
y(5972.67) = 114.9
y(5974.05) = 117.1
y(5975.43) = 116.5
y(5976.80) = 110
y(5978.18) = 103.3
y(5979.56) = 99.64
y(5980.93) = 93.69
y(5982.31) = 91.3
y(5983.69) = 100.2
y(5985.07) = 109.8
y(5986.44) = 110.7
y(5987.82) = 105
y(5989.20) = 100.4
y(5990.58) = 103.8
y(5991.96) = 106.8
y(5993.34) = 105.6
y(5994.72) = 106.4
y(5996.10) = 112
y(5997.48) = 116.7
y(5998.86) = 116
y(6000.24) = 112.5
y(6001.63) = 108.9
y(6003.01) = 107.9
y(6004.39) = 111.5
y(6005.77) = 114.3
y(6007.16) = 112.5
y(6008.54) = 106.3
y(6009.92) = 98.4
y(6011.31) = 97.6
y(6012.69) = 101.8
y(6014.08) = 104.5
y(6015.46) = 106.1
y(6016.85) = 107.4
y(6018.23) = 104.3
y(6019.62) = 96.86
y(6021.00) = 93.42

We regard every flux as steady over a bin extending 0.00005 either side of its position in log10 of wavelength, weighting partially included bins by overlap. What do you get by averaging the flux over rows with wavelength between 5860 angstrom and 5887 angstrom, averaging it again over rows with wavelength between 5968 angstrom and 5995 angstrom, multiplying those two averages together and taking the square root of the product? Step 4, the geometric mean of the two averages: 112.5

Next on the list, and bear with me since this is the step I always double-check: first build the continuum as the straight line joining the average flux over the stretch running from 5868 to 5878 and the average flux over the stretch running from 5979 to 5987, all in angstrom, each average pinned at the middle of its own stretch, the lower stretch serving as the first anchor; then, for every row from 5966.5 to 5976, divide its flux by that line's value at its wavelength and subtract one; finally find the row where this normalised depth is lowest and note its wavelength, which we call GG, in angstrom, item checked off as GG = 5967.18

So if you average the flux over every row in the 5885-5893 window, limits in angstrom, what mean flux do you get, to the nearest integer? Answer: 102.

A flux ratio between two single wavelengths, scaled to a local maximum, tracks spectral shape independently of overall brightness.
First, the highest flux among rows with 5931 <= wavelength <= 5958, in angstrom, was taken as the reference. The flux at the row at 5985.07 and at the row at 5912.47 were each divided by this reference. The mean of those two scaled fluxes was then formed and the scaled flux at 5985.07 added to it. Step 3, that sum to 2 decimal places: 1.76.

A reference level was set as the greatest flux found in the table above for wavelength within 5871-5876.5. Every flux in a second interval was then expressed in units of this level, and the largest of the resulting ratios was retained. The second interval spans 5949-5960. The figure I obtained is 0.977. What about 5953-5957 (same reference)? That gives 0.927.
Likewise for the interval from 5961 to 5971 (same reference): 0.910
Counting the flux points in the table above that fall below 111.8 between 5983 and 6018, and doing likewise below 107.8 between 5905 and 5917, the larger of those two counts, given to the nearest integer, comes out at 19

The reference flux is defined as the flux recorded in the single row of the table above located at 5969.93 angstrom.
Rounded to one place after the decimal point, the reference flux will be 117.5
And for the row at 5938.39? 110.8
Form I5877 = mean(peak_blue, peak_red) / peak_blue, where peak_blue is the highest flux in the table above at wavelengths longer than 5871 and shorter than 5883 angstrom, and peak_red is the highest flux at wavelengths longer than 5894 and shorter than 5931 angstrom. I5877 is 0.96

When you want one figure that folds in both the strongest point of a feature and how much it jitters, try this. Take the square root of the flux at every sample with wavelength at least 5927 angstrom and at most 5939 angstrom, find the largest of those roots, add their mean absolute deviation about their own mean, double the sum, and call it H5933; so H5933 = 22.0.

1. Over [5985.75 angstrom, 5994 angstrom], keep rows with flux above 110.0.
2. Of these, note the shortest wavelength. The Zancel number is 5986.44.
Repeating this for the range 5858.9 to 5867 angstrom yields 5859.61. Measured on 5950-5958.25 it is 5950.71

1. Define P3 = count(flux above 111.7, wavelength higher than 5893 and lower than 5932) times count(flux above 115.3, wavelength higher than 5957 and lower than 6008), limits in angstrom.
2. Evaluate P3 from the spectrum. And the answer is 133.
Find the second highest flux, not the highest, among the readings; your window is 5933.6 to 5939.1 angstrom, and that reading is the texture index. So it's 116.5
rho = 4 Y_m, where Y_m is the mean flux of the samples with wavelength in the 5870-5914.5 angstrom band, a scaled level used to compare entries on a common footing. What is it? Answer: 456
